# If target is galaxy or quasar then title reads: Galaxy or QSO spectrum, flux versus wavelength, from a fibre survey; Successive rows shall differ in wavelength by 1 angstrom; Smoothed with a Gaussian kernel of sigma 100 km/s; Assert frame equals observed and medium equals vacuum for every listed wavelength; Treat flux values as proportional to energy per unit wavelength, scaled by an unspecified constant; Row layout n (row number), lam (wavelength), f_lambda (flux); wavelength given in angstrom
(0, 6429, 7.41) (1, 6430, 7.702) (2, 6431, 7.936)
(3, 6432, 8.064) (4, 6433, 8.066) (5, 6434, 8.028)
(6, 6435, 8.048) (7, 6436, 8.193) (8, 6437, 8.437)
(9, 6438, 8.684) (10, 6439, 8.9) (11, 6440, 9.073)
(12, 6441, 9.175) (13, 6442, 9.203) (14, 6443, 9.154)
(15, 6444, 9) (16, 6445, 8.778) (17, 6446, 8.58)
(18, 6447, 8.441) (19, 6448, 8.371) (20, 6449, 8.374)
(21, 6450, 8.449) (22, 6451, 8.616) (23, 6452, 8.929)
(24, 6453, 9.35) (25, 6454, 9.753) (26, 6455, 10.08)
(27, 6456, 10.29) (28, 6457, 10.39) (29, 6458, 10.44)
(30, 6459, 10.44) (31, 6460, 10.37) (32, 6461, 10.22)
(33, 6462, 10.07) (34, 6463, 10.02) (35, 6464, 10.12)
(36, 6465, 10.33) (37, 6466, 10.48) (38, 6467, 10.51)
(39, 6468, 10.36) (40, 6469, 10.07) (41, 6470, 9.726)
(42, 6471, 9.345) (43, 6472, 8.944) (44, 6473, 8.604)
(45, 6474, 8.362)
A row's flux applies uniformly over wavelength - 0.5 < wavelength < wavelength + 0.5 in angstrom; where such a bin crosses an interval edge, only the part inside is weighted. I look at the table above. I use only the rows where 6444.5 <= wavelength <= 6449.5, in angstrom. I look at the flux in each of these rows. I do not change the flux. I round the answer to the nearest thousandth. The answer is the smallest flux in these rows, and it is 8.371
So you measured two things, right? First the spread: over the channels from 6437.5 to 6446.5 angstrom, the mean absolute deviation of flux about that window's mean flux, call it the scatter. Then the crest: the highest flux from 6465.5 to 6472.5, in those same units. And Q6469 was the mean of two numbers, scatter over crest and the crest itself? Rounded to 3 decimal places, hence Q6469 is 5.264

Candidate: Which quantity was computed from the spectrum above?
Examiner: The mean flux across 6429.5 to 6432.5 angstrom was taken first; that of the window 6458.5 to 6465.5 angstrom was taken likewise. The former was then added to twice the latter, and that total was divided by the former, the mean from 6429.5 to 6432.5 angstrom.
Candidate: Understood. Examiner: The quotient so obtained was 3.59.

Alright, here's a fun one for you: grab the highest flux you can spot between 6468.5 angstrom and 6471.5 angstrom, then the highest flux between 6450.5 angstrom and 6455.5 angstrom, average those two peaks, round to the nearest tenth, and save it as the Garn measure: 10.1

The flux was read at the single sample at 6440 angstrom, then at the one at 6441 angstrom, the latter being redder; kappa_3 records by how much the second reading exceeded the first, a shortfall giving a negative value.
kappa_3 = 0.10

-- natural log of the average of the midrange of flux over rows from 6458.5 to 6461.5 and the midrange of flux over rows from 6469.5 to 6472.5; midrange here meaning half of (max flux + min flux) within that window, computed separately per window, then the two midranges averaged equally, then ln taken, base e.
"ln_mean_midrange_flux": 2.29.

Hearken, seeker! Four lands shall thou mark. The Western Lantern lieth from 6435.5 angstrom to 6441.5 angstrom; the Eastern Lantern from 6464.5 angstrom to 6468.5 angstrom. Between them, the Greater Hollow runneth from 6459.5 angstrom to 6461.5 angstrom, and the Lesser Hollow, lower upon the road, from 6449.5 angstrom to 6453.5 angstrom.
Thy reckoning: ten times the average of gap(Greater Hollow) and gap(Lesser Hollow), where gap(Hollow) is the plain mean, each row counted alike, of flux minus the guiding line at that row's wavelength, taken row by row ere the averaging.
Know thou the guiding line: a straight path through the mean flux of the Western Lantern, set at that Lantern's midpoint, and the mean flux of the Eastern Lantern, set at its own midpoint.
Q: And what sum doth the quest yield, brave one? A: -2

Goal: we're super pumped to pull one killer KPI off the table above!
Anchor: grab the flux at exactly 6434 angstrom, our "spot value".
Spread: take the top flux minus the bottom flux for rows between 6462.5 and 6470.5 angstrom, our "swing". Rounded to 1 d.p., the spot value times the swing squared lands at 4.9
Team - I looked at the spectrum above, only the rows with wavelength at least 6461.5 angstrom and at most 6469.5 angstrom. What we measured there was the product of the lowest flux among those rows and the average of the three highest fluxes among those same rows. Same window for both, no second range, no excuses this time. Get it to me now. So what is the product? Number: 105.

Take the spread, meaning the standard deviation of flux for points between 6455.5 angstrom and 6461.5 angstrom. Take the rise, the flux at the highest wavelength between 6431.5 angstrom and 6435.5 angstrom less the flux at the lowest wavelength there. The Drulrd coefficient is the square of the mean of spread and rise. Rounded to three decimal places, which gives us 0.001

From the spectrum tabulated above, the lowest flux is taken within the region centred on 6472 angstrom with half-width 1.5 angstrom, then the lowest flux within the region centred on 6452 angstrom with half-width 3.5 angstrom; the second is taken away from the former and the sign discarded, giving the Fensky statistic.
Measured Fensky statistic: 0.2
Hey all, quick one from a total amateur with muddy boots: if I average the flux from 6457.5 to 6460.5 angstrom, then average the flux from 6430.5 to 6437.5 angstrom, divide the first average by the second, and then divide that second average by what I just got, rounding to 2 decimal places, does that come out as 6.31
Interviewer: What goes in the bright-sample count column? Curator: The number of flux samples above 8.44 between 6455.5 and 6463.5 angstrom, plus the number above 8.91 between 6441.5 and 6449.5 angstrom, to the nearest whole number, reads 11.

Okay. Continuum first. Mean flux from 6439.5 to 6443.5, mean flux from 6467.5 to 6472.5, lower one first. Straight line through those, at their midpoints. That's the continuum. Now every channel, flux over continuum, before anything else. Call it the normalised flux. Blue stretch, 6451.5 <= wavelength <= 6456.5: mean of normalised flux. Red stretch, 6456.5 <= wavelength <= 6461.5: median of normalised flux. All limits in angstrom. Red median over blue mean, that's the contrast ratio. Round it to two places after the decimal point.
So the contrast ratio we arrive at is 1.07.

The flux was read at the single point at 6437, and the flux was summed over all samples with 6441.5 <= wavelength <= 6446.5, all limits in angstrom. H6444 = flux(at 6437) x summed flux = 377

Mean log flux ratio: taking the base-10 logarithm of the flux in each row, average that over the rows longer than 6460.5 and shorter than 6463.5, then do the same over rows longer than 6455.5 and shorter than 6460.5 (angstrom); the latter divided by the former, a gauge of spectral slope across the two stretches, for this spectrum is 1.01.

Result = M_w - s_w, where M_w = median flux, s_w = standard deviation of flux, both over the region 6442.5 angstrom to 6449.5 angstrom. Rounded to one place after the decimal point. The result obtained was 8.3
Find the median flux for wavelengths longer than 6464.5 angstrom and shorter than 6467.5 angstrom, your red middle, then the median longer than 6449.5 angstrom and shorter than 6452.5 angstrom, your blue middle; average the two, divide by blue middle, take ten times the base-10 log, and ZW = 0.4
